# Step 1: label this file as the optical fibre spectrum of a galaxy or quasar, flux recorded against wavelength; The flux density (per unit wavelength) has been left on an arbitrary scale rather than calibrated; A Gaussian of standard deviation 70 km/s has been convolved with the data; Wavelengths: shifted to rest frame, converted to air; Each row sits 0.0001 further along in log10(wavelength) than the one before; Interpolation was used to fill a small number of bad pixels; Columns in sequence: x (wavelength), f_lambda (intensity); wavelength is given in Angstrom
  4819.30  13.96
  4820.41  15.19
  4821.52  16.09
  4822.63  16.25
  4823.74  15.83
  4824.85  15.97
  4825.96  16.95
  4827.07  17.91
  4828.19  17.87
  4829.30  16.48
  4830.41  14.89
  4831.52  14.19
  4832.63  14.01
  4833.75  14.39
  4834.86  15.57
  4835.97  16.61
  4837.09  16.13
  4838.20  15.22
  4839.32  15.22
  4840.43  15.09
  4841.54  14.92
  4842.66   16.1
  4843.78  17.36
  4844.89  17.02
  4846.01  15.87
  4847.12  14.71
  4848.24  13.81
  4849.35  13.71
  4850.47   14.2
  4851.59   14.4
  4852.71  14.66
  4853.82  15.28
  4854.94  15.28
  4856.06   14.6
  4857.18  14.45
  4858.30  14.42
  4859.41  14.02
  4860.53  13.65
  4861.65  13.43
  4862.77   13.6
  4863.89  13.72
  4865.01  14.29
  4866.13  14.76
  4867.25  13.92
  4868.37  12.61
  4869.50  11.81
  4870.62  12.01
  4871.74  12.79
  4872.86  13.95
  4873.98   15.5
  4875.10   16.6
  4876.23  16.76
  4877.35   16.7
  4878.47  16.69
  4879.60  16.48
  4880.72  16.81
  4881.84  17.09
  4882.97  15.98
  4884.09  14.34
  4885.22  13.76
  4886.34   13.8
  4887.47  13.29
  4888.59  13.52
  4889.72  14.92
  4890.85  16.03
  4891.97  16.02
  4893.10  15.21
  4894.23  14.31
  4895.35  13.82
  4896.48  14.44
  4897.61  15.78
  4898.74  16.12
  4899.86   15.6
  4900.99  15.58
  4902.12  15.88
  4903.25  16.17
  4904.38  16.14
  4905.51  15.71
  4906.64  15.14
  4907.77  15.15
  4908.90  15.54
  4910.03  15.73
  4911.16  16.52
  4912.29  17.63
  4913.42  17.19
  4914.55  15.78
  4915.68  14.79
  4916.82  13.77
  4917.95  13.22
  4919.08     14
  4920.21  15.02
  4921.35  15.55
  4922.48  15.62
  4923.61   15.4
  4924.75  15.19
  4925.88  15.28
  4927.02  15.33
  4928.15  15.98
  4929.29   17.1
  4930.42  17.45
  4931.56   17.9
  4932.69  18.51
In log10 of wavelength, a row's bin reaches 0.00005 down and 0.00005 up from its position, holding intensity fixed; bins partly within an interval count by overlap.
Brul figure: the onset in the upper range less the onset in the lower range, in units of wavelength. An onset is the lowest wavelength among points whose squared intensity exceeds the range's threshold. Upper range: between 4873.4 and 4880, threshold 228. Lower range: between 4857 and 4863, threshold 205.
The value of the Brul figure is 16.8 Angstrom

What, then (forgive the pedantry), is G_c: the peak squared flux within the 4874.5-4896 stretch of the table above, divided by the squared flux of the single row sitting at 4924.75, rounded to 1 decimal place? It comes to 1.3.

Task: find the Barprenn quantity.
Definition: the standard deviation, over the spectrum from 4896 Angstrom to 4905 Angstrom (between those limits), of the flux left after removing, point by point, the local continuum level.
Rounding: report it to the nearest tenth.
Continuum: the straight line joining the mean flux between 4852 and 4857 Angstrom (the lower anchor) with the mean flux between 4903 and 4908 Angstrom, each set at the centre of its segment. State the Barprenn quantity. 0.5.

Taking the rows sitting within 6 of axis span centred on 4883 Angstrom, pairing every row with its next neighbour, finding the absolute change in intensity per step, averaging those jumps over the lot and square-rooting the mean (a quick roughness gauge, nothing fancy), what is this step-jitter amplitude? 0.95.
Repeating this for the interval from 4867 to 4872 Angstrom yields 0.88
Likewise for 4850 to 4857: 0.59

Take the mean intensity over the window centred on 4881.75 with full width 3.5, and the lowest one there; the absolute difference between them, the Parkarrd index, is 0.65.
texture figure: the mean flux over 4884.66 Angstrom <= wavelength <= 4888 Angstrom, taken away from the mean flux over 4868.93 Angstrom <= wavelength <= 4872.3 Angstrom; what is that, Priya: -1.4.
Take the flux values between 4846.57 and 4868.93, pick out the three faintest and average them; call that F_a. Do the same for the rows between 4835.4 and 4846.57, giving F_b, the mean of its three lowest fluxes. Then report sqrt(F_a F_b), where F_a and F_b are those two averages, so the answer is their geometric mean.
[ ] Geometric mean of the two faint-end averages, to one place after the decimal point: 14.1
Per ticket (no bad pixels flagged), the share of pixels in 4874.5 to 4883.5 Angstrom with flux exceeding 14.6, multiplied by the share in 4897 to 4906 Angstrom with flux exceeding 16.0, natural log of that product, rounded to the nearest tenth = -1.0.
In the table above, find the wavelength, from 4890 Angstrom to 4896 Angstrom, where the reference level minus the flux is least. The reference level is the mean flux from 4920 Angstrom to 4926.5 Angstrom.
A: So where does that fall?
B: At 4890.85 Angstrom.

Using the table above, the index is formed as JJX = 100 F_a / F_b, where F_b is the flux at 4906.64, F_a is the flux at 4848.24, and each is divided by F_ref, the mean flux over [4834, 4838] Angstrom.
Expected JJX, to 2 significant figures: 91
